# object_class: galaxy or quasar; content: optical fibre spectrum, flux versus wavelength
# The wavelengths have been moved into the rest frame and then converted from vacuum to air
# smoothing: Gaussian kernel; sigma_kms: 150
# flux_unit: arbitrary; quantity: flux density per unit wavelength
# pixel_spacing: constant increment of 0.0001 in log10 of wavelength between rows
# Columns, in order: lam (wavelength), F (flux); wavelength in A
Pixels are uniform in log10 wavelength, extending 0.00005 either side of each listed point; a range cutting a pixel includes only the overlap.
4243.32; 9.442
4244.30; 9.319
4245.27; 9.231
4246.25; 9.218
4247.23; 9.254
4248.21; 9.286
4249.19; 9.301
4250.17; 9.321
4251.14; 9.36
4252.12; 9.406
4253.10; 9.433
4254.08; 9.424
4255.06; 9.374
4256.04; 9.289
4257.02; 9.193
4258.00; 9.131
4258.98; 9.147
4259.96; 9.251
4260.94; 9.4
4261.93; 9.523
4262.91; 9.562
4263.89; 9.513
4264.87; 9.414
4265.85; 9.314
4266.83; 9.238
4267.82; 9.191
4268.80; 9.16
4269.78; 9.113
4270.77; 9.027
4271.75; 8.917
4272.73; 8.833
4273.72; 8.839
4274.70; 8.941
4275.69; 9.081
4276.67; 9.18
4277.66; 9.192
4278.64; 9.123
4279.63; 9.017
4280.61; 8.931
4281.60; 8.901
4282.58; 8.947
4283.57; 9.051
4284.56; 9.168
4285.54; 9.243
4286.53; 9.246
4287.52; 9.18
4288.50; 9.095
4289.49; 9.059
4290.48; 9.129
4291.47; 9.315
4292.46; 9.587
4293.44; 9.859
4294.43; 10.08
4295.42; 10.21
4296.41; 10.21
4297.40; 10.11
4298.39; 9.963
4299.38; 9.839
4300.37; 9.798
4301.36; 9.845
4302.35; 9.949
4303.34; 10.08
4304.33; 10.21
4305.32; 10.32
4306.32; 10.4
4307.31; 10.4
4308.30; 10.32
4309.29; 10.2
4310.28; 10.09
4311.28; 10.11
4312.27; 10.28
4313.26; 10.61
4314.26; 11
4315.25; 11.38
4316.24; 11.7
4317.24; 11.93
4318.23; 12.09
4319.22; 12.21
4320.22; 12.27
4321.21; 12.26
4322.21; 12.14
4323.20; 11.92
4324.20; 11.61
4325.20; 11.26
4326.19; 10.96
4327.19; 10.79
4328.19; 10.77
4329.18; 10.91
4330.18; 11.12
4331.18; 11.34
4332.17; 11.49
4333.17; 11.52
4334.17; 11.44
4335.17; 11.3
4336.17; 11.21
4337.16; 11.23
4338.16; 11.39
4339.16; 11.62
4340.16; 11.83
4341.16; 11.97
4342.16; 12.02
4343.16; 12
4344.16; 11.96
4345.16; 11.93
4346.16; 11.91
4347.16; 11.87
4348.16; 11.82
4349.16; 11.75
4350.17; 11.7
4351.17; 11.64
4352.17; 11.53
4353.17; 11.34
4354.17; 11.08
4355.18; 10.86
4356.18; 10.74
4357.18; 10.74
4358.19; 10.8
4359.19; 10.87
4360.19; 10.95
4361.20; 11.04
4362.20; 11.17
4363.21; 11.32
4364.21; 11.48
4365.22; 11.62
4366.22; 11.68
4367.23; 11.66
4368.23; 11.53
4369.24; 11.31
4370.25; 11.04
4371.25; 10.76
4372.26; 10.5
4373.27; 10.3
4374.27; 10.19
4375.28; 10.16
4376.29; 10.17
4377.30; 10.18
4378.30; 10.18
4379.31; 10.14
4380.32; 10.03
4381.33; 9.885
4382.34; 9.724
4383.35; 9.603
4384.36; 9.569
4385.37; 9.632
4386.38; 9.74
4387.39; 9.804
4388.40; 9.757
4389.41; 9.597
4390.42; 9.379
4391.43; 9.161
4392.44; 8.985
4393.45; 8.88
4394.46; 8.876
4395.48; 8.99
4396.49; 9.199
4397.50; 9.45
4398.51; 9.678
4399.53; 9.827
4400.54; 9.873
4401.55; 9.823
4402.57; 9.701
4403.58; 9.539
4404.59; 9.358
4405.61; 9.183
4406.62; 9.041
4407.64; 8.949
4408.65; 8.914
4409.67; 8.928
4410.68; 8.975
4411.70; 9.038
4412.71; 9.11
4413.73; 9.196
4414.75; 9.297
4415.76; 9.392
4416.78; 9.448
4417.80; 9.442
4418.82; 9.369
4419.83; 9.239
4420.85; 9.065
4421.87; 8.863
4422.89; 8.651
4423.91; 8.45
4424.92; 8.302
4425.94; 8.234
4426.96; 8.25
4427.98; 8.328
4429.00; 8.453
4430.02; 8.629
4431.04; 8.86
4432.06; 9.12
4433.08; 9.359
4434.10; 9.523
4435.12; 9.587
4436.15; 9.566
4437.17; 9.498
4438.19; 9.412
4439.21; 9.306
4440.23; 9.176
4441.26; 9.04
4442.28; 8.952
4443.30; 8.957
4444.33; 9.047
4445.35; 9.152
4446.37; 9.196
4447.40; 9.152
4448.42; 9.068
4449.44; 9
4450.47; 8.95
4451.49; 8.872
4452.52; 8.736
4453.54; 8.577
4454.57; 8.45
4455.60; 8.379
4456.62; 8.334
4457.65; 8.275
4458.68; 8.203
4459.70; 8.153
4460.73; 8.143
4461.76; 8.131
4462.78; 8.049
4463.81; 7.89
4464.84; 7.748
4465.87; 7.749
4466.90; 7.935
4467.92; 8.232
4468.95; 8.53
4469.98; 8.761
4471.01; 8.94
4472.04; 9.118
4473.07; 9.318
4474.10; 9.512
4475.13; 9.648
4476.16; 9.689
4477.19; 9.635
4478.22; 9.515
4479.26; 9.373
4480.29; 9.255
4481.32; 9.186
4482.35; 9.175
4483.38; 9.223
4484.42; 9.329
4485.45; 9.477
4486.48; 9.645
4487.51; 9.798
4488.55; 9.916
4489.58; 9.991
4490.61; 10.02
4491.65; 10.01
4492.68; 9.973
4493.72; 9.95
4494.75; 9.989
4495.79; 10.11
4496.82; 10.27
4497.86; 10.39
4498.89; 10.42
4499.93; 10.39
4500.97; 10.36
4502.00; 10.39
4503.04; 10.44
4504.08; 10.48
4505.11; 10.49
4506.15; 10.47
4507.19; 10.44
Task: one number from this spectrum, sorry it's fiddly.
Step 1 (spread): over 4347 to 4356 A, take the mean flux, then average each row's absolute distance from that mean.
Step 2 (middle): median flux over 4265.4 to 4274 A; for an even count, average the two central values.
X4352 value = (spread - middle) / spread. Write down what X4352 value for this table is -31.8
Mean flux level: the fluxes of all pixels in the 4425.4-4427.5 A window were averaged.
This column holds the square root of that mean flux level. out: 2.9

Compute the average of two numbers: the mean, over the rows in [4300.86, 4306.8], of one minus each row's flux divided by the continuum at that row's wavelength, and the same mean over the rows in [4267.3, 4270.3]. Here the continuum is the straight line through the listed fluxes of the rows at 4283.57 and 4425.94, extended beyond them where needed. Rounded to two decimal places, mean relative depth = -0.07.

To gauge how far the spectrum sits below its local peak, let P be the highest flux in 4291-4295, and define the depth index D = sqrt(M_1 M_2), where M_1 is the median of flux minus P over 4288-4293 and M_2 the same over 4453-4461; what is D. 1.30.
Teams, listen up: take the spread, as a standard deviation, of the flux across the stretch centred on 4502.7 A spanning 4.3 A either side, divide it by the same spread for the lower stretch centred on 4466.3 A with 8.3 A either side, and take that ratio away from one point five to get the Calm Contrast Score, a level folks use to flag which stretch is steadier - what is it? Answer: 1.4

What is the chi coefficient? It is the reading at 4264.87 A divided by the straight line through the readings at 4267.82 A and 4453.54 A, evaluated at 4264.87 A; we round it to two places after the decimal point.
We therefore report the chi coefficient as 1.02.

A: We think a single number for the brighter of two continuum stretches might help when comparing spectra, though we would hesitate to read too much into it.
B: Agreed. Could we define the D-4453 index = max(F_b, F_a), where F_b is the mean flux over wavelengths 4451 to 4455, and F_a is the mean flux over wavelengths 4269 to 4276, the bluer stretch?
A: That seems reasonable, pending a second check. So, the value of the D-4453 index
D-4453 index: 9.0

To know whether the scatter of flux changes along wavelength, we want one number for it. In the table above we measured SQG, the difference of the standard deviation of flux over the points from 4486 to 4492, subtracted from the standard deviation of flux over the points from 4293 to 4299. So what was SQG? -0.01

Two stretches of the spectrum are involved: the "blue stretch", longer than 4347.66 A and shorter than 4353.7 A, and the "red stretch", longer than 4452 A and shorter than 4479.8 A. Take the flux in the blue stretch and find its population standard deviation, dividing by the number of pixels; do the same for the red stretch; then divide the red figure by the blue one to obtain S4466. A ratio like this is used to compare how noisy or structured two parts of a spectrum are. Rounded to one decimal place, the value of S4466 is 3.9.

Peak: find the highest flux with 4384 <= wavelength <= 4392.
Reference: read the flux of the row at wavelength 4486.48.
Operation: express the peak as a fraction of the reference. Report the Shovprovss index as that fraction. 1.02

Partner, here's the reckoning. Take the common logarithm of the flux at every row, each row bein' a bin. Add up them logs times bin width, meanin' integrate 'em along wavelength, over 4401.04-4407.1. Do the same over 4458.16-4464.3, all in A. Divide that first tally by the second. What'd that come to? 1.06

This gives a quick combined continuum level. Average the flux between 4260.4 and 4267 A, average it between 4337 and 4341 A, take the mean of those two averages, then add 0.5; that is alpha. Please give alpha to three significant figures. 11.0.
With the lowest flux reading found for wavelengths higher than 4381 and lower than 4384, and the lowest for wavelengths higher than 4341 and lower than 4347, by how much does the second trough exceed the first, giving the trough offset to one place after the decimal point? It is 2.3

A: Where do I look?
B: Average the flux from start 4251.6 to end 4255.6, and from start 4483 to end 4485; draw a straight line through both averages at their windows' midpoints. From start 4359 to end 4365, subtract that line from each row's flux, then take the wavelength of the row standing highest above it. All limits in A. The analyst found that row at 4364.21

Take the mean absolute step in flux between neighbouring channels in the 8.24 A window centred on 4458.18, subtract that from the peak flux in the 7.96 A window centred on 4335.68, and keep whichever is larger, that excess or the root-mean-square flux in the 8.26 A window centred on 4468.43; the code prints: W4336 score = 11.6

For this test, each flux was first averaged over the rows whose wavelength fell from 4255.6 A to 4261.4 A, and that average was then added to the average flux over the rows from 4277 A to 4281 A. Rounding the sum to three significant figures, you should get 18.3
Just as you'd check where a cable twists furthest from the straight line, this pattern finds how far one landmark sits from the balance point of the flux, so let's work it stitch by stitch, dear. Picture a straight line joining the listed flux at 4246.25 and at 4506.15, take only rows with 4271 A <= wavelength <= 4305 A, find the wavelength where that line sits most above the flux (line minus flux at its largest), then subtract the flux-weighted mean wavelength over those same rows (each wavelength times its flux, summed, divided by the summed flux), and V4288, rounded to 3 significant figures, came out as -15.7 A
